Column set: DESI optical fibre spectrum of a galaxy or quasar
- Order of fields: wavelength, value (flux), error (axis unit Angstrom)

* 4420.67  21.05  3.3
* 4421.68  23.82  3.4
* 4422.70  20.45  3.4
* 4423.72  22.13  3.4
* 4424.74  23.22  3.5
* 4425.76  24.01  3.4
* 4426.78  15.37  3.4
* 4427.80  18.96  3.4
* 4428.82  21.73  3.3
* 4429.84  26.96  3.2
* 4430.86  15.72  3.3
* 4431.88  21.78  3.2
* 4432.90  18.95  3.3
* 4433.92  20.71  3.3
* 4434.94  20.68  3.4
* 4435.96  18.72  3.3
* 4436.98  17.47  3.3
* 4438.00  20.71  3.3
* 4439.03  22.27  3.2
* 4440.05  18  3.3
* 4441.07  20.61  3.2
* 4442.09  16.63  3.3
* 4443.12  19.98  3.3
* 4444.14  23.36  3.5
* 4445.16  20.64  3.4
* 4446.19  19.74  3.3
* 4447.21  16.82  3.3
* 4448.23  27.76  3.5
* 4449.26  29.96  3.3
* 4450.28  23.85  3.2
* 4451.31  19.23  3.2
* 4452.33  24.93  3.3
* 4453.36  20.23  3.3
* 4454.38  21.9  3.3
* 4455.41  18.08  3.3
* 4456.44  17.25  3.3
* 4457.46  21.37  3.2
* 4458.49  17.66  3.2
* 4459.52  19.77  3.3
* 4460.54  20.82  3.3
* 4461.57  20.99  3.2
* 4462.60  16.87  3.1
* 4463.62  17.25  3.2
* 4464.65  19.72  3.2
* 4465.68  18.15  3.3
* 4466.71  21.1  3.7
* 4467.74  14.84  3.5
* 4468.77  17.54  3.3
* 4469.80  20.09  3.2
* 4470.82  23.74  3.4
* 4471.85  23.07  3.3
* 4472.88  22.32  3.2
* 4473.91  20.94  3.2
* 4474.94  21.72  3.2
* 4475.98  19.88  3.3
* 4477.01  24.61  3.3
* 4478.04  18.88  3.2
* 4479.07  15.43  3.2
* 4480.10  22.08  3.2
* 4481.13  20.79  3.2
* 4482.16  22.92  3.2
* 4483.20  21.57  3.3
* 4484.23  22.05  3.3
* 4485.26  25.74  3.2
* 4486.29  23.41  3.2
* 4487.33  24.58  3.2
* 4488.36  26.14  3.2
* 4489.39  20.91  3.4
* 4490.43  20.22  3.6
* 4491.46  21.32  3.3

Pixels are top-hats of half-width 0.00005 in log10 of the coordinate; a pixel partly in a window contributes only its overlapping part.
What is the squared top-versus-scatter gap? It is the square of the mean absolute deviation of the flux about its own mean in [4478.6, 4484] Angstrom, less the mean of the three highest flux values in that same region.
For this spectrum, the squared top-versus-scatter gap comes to 406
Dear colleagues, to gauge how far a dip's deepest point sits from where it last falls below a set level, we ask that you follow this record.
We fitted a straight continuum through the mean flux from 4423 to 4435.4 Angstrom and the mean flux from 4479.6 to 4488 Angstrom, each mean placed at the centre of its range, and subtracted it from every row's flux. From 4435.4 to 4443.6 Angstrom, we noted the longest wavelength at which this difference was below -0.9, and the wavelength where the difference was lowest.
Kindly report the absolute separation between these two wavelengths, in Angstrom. 1.0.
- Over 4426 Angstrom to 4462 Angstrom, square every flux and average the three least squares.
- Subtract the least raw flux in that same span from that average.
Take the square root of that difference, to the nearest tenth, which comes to 15.4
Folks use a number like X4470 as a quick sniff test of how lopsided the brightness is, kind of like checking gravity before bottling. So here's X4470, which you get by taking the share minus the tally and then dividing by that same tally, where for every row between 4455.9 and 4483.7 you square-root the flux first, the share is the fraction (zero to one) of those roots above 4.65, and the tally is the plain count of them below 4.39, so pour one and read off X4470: -0.97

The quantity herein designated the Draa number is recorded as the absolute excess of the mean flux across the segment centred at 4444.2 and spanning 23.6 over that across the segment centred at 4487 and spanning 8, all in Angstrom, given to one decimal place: 2.2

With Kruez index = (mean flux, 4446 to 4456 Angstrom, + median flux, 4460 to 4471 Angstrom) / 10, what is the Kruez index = 4.20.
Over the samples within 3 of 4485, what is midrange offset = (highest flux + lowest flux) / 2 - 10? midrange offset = 13.7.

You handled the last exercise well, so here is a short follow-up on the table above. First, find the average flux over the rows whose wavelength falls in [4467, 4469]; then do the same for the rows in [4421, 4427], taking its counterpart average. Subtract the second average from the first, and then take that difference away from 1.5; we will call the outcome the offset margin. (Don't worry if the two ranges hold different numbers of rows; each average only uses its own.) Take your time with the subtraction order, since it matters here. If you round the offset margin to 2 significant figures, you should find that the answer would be 6.8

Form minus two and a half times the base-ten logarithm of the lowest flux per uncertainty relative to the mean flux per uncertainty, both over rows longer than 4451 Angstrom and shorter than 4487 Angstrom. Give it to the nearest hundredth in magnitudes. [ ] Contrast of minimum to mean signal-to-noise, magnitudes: 0.43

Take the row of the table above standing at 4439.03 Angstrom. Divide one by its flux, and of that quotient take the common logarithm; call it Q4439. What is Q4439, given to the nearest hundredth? -1.35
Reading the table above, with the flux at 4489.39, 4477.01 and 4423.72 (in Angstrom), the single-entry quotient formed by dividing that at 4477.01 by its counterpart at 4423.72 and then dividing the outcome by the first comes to 0.053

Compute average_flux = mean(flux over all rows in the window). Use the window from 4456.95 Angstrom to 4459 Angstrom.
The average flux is 19.5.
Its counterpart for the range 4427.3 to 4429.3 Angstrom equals 20.3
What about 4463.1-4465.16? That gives 18.5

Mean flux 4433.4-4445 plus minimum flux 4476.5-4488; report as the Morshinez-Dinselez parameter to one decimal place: 35.4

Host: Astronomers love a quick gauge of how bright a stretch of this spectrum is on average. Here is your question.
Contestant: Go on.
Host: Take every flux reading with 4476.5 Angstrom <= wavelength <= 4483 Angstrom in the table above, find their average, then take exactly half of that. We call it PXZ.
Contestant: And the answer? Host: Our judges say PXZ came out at 10.4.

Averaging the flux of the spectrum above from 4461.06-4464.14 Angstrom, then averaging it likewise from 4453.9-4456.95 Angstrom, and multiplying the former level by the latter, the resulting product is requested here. 350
